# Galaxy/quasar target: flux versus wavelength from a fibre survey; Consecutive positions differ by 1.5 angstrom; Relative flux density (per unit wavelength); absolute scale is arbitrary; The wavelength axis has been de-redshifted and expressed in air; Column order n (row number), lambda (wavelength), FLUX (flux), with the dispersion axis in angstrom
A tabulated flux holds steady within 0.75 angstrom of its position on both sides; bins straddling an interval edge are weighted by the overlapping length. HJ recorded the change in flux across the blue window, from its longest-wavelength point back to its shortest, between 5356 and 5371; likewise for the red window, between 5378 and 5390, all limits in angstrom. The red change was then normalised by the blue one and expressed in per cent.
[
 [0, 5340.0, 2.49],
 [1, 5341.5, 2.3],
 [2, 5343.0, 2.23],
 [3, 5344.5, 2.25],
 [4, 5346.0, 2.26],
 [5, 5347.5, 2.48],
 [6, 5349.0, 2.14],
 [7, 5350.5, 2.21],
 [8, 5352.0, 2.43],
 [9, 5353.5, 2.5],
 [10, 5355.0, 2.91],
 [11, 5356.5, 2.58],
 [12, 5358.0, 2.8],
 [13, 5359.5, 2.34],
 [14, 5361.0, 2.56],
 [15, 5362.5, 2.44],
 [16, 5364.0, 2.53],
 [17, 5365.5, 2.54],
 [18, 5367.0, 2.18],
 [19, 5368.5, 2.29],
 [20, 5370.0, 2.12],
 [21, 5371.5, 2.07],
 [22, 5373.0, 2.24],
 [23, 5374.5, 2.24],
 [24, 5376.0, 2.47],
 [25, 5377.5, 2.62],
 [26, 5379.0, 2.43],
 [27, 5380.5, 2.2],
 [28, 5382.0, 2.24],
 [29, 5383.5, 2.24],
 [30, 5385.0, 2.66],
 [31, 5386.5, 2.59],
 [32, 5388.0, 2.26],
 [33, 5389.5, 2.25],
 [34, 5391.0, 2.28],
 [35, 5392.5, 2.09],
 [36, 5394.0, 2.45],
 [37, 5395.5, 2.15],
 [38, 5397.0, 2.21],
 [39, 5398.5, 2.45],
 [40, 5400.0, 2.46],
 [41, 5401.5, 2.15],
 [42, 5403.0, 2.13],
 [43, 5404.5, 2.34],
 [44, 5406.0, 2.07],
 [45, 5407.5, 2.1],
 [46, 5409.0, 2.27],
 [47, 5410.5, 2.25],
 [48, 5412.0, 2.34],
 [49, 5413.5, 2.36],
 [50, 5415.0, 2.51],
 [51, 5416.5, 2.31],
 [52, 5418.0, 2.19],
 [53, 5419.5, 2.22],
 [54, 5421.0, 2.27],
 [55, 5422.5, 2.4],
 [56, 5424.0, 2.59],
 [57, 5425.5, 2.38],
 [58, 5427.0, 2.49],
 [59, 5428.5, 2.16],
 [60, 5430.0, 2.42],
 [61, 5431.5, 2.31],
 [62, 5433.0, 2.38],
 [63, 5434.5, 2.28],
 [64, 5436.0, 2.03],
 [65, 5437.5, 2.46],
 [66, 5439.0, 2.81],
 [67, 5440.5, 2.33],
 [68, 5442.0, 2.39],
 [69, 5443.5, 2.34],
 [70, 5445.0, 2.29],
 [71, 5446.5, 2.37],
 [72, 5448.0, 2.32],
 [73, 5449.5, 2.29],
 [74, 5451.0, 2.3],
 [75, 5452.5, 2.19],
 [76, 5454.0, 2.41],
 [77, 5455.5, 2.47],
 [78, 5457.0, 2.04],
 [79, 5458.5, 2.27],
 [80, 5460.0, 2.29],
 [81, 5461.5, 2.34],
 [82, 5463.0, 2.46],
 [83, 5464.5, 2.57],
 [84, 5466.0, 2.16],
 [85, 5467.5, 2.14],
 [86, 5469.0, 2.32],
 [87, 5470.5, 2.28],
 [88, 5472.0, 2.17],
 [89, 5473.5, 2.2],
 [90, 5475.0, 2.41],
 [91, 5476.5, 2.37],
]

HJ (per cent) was 39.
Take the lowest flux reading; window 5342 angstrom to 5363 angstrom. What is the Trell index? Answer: 2.14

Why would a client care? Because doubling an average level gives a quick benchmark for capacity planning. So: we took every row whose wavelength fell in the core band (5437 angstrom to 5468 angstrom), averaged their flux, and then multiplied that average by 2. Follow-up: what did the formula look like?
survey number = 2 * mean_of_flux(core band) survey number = 4.69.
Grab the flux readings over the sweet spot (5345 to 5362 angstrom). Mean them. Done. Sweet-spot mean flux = 2.47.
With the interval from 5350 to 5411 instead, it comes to 2.35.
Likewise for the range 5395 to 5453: 2.32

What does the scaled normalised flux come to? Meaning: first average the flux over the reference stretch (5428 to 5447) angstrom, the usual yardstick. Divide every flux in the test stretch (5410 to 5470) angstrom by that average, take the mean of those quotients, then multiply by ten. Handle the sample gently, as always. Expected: 9.93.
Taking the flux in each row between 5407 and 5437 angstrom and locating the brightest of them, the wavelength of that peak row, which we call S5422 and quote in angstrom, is 5424.0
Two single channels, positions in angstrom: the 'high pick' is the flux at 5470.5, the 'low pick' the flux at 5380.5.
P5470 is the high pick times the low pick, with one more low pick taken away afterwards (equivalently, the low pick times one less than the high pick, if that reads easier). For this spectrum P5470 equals 2.82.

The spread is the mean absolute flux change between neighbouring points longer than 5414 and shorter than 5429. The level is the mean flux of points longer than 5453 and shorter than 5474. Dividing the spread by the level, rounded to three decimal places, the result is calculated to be 0.066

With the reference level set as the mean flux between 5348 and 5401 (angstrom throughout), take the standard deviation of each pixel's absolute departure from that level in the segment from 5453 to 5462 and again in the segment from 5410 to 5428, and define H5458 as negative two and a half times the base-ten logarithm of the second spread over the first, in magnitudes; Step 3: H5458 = 0.5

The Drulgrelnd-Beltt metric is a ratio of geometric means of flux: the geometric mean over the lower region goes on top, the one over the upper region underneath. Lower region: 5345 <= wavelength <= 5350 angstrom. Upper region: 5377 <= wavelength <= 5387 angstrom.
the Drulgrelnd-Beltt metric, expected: 0.95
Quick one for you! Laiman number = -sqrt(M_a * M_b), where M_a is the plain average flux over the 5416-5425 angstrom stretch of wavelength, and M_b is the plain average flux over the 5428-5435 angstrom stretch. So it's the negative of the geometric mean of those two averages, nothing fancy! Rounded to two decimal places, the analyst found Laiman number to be -2.32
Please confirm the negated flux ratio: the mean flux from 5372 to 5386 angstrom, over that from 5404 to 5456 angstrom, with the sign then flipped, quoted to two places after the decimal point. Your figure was -1.02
